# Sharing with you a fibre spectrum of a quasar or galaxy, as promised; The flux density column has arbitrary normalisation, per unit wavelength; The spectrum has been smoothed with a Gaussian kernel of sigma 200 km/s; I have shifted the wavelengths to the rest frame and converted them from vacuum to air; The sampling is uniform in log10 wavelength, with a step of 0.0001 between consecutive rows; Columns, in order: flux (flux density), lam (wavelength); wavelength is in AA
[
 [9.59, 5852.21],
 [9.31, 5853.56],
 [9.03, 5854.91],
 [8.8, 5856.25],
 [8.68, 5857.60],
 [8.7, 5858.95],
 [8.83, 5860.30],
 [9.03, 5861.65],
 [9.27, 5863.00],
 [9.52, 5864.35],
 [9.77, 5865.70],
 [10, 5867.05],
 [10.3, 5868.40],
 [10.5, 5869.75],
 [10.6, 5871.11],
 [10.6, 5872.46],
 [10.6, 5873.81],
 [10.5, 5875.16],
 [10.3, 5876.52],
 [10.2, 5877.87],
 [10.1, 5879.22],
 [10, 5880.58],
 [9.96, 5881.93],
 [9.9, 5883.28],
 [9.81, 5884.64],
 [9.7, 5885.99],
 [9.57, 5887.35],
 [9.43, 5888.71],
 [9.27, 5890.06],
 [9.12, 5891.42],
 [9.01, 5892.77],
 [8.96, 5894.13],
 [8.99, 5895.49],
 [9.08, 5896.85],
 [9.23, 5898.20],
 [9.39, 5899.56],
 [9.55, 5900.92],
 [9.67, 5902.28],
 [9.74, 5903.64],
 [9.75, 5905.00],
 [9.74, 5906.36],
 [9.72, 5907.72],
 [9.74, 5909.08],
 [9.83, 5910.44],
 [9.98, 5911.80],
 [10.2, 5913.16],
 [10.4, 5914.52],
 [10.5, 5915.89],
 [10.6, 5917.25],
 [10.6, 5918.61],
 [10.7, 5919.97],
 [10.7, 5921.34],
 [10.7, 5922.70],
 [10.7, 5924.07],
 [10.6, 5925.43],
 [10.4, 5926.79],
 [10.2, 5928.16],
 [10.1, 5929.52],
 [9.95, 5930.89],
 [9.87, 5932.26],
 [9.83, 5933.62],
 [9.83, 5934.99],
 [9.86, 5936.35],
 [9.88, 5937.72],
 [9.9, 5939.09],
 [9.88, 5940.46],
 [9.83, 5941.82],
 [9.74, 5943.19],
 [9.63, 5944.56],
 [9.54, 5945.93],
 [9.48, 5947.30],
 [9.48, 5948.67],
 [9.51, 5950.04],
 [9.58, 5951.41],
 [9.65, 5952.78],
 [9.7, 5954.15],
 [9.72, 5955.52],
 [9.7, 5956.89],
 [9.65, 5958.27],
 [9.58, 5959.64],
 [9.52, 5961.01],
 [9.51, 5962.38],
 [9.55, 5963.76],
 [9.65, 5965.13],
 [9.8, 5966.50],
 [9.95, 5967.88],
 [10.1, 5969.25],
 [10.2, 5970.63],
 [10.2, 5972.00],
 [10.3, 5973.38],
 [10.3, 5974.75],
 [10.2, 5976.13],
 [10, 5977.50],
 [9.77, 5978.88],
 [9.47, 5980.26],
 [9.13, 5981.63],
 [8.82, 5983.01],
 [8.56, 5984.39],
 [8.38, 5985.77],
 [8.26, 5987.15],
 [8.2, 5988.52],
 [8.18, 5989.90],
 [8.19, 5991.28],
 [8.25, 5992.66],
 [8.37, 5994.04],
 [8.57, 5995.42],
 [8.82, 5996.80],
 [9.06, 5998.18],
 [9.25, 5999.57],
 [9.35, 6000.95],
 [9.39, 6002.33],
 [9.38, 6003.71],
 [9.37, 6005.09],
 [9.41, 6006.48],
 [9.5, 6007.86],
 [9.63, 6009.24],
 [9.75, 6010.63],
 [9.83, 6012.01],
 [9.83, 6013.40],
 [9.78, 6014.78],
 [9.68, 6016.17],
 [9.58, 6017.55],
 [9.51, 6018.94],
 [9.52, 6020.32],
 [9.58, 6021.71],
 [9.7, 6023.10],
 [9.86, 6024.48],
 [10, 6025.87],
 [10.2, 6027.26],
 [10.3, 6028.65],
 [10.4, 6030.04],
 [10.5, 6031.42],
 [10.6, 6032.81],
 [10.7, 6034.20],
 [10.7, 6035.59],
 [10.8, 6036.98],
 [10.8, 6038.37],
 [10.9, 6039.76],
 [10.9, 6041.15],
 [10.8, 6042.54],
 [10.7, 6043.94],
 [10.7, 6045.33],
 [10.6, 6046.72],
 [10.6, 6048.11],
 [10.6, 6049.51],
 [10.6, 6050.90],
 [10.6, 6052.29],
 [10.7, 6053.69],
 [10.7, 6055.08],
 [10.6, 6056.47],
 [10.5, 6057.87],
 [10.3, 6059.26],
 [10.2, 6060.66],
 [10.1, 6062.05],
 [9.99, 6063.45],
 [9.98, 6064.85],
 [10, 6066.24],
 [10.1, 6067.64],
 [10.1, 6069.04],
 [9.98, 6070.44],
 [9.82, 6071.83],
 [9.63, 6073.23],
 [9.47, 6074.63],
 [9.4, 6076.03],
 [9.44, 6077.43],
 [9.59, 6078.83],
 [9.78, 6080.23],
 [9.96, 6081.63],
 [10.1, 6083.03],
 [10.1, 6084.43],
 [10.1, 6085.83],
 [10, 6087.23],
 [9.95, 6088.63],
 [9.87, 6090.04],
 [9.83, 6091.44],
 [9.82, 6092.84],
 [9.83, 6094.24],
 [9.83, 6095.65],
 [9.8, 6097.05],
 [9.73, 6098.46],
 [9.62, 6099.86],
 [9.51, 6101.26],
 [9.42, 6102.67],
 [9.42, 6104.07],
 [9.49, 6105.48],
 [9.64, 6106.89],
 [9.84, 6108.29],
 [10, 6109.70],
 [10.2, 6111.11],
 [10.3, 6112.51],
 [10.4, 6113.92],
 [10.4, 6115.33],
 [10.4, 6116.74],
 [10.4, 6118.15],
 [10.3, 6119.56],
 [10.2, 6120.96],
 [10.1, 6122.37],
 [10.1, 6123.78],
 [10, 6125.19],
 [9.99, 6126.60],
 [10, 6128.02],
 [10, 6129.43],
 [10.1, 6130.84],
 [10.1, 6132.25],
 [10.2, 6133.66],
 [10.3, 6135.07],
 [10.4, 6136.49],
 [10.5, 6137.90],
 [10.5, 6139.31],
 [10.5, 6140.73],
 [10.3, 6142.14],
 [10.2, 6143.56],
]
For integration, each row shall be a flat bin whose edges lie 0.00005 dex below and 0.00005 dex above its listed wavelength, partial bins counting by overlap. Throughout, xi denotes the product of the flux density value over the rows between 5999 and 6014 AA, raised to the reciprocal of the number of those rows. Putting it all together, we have 9.5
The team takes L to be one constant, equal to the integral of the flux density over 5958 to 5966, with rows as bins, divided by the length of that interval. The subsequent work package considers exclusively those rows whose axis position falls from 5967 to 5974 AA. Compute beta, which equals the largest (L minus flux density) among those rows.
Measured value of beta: -0.36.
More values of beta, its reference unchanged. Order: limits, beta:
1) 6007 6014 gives 0.09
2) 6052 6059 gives -0.91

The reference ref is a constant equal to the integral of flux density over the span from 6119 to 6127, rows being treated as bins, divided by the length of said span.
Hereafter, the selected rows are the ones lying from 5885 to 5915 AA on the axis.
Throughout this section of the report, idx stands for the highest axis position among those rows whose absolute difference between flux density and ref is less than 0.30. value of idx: 5914.52 AA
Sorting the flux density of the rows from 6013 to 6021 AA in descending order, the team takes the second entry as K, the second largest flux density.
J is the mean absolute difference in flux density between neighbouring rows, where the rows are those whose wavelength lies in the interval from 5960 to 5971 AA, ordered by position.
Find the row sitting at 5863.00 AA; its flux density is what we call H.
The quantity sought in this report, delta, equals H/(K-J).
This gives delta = 0.958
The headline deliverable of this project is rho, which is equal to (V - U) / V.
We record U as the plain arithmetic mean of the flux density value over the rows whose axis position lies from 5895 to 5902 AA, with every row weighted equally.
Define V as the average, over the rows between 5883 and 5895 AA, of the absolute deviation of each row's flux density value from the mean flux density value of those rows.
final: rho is -31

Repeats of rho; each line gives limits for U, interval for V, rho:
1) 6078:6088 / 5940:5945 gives -116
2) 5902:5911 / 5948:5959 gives -128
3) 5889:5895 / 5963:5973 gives -41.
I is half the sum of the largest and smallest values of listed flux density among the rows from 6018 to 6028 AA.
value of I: 9.9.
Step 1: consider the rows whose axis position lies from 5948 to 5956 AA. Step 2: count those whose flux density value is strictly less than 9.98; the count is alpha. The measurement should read 6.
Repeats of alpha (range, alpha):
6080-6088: 2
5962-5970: 5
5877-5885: 3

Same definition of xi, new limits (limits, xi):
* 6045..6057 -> 10.6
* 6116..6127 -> 10.2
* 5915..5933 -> 10.4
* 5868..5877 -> 10.5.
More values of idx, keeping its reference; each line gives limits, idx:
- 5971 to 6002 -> 5977.50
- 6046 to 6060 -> 6059.26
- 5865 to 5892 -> 5883.28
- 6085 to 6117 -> 6116.74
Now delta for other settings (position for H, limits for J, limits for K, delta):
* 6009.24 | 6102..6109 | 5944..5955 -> 1.009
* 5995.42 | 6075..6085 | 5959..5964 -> 0.908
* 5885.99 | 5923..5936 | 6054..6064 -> 0.925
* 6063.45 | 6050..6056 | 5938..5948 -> 1.015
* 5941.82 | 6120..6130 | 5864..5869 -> 0.987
